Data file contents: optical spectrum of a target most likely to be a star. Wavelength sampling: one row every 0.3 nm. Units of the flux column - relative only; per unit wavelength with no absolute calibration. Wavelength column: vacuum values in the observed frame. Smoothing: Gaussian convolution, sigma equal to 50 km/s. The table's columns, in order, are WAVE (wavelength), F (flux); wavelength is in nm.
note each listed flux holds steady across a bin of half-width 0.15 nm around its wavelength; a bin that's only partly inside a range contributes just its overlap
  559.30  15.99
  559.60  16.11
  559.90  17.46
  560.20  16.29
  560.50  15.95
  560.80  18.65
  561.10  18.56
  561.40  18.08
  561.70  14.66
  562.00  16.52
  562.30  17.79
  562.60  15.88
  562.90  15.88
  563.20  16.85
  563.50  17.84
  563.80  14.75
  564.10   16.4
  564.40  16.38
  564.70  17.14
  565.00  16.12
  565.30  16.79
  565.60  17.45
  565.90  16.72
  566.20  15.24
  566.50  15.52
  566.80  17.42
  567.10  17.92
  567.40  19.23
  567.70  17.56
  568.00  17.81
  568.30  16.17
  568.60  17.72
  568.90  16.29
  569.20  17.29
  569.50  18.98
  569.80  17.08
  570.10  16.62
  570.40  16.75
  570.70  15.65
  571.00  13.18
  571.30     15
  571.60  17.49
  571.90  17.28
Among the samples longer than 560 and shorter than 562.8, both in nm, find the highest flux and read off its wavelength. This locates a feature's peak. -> 560.80 nm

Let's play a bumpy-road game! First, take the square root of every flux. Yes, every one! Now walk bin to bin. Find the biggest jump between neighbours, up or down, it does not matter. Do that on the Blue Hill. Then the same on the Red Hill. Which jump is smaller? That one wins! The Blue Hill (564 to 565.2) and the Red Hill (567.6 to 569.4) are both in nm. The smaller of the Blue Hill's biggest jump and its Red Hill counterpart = 0.125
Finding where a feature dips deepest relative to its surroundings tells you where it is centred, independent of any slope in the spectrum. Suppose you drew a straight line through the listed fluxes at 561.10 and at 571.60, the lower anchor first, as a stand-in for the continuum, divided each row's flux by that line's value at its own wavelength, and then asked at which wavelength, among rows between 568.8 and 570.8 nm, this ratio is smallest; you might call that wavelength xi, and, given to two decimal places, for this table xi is 570.70 nm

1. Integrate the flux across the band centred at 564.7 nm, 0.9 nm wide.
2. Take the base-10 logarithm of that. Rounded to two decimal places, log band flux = 1.17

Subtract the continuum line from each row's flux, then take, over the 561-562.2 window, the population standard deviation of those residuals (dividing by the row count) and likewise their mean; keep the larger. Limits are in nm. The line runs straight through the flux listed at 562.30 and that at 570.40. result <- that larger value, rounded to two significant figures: 1.5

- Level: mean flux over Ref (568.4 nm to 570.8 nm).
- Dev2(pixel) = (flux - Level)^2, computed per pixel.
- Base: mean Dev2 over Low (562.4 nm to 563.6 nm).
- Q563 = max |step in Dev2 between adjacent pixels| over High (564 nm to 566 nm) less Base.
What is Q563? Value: 0.0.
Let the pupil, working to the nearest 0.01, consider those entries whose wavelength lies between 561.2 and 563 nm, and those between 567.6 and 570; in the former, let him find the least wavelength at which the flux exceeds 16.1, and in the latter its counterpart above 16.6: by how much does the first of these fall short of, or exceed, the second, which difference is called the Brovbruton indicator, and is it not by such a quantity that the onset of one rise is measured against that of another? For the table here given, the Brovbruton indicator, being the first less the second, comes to -6.30 nm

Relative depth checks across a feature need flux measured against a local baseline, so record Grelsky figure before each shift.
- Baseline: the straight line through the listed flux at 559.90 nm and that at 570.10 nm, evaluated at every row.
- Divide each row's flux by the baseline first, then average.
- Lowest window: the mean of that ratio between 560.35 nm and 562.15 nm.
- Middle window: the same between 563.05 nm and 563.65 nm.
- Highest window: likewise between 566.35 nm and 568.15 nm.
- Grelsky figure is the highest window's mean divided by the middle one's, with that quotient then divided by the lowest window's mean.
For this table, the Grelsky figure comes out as 1.05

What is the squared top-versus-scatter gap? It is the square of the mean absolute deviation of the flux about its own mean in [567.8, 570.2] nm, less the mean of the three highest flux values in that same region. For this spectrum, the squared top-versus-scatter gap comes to 305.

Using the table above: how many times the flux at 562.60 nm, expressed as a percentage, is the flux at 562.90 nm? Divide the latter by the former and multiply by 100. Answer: 100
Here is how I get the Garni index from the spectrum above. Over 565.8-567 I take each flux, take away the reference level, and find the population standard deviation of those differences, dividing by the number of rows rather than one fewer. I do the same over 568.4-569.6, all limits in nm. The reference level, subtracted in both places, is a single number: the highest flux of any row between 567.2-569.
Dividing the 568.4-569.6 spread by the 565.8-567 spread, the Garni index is 1.09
